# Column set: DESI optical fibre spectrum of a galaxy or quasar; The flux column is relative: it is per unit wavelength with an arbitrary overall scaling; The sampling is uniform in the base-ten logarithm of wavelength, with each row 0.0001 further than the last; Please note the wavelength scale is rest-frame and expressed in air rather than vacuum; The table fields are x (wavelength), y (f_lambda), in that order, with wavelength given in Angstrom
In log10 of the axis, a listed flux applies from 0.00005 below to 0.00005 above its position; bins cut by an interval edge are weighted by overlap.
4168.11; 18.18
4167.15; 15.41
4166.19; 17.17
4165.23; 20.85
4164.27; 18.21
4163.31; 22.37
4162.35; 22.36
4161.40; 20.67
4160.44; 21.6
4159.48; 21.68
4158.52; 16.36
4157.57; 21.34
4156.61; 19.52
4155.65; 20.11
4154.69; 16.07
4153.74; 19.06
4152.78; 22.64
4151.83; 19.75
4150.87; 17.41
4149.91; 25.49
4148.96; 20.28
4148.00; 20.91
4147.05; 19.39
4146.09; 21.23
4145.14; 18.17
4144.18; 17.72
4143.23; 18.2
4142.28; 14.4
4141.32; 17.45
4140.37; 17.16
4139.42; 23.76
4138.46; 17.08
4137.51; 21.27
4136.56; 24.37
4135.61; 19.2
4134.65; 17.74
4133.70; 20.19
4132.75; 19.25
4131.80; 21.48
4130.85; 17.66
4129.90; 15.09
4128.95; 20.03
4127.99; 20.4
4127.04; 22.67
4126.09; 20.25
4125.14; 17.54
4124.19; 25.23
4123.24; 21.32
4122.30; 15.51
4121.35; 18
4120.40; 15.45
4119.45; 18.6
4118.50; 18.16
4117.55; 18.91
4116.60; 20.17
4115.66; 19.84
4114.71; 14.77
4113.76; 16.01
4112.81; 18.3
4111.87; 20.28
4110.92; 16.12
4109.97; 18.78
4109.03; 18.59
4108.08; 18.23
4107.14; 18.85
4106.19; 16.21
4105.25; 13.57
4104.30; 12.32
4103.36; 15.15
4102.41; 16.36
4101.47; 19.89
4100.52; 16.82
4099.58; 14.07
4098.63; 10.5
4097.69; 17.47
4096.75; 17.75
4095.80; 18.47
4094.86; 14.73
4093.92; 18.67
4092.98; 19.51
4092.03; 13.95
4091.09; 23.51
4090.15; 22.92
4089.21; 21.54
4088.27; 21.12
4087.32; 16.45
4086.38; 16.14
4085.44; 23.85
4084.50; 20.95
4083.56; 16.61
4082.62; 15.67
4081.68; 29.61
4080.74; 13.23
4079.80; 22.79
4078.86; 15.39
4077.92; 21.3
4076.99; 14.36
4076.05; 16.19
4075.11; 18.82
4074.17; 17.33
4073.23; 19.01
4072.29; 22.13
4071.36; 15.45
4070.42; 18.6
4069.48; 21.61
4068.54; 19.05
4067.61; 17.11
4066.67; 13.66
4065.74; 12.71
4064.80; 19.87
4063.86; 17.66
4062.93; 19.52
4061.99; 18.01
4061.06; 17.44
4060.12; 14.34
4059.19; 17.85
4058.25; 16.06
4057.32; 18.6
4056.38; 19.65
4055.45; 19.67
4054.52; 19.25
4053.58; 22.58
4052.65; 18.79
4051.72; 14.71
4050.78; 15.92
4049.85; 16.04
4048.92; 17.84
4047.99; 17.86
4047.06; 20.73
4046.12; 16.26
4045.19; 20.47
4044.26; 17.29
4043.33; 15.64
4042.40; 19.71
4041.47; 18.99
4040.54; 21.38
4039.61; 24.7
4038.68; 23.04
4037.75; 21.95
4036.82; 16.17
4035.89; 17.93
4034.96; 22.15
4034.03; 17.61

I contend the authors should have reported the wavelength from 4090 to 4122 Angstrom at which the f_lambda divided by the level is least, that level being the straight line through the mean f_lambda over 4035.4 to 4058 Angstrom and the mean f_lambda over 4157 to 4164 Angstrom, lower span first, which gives 4098.63 Angstrom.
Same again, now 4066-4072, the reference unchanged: 4066.67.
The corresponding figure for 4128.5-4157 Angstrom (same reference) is 4142.28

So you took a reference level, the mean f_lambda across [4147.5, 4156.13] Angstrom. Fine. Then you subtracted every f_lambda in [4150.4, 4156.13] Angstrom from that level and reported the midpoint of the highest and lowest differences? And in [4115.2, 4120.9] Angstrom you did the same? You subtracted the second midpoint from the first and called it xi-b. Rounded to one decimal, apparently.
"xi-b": -1.5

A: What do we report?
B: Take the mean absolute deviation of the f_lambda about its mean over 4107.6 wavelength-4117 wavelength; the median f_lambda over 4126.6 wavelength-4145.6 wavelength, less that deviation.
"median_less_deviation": 17.2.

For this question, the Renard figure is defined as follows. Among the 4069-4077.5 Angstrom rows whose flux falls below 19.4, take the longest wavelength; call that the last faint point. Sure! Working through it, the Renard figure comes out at 4076.99 Angstrom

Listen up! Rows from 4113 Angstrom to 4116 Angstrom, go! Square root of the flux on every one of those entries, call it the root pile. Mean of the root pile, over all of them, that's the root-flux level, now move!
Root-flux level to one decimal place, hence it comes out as 4.1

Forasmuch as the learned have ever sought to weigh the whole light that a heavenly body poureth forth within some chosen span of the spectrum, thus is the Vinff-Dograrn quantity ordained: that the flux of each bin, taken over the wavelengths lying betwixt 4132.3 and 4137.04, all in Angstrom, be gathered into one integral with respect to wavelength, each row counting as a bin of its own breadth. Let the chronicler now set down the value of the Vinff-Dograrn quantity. 96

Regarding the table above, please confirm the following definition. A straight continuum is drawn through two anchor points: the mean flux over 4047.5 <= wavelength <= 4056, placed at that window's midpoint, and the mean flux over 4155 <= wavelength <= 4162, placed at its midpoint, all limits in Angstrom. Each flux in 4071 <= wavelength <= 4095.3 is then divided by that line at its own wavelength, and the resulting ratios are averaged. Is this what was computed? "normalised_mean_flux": 1.011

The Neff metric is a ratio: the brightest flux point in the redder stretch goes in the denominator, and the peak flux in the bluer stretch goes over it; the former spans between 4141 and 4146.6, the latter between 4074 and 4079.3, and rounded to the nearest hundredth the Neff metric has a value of 1.00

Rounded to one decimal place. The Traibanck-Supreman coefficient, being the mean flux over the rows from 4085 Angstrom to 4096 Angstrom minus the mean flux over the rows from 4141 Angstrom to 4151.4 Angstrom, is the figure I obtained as 0.1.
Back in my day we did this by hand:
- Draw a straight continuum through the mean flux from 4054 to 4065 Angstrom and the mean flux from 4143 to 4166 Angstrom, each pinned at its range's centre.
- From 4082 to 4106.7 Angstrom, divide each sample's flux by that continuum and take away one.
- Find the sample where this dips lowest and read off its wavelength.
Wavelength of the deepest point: 4098.63 Angstrom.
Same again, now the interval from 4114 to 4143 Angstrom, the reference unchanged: 4142.28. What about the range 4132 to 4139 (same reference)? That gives 4138.46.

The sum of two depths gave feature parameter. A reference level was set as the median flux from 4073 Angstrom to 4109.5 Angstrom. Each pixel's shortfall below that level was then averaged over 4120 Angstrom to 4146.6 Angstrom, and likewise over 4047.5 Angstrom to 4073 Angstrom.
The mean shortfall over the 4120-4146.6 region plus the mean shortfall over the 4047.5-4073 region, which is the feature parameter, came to -2.1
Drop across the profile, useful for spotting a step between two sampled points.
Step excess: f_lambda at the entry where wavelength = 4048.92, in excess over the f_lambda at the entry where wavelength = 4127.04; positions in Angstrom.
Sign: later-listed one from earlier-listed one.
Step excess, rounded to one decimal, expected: -4.8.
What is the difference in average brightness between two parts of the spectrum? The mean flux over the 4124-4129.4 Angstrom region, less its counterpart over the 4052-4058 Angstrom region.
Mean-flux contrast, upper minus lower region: 1.3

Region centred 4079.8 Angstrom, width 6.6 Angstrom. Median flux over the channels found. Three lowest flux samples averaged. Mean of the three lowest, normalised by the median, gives 0.914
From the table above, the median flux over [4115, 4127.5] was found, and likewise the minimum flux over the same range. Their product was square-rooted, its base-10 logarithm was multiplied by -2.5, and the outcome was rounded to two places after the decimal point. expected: -3.08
